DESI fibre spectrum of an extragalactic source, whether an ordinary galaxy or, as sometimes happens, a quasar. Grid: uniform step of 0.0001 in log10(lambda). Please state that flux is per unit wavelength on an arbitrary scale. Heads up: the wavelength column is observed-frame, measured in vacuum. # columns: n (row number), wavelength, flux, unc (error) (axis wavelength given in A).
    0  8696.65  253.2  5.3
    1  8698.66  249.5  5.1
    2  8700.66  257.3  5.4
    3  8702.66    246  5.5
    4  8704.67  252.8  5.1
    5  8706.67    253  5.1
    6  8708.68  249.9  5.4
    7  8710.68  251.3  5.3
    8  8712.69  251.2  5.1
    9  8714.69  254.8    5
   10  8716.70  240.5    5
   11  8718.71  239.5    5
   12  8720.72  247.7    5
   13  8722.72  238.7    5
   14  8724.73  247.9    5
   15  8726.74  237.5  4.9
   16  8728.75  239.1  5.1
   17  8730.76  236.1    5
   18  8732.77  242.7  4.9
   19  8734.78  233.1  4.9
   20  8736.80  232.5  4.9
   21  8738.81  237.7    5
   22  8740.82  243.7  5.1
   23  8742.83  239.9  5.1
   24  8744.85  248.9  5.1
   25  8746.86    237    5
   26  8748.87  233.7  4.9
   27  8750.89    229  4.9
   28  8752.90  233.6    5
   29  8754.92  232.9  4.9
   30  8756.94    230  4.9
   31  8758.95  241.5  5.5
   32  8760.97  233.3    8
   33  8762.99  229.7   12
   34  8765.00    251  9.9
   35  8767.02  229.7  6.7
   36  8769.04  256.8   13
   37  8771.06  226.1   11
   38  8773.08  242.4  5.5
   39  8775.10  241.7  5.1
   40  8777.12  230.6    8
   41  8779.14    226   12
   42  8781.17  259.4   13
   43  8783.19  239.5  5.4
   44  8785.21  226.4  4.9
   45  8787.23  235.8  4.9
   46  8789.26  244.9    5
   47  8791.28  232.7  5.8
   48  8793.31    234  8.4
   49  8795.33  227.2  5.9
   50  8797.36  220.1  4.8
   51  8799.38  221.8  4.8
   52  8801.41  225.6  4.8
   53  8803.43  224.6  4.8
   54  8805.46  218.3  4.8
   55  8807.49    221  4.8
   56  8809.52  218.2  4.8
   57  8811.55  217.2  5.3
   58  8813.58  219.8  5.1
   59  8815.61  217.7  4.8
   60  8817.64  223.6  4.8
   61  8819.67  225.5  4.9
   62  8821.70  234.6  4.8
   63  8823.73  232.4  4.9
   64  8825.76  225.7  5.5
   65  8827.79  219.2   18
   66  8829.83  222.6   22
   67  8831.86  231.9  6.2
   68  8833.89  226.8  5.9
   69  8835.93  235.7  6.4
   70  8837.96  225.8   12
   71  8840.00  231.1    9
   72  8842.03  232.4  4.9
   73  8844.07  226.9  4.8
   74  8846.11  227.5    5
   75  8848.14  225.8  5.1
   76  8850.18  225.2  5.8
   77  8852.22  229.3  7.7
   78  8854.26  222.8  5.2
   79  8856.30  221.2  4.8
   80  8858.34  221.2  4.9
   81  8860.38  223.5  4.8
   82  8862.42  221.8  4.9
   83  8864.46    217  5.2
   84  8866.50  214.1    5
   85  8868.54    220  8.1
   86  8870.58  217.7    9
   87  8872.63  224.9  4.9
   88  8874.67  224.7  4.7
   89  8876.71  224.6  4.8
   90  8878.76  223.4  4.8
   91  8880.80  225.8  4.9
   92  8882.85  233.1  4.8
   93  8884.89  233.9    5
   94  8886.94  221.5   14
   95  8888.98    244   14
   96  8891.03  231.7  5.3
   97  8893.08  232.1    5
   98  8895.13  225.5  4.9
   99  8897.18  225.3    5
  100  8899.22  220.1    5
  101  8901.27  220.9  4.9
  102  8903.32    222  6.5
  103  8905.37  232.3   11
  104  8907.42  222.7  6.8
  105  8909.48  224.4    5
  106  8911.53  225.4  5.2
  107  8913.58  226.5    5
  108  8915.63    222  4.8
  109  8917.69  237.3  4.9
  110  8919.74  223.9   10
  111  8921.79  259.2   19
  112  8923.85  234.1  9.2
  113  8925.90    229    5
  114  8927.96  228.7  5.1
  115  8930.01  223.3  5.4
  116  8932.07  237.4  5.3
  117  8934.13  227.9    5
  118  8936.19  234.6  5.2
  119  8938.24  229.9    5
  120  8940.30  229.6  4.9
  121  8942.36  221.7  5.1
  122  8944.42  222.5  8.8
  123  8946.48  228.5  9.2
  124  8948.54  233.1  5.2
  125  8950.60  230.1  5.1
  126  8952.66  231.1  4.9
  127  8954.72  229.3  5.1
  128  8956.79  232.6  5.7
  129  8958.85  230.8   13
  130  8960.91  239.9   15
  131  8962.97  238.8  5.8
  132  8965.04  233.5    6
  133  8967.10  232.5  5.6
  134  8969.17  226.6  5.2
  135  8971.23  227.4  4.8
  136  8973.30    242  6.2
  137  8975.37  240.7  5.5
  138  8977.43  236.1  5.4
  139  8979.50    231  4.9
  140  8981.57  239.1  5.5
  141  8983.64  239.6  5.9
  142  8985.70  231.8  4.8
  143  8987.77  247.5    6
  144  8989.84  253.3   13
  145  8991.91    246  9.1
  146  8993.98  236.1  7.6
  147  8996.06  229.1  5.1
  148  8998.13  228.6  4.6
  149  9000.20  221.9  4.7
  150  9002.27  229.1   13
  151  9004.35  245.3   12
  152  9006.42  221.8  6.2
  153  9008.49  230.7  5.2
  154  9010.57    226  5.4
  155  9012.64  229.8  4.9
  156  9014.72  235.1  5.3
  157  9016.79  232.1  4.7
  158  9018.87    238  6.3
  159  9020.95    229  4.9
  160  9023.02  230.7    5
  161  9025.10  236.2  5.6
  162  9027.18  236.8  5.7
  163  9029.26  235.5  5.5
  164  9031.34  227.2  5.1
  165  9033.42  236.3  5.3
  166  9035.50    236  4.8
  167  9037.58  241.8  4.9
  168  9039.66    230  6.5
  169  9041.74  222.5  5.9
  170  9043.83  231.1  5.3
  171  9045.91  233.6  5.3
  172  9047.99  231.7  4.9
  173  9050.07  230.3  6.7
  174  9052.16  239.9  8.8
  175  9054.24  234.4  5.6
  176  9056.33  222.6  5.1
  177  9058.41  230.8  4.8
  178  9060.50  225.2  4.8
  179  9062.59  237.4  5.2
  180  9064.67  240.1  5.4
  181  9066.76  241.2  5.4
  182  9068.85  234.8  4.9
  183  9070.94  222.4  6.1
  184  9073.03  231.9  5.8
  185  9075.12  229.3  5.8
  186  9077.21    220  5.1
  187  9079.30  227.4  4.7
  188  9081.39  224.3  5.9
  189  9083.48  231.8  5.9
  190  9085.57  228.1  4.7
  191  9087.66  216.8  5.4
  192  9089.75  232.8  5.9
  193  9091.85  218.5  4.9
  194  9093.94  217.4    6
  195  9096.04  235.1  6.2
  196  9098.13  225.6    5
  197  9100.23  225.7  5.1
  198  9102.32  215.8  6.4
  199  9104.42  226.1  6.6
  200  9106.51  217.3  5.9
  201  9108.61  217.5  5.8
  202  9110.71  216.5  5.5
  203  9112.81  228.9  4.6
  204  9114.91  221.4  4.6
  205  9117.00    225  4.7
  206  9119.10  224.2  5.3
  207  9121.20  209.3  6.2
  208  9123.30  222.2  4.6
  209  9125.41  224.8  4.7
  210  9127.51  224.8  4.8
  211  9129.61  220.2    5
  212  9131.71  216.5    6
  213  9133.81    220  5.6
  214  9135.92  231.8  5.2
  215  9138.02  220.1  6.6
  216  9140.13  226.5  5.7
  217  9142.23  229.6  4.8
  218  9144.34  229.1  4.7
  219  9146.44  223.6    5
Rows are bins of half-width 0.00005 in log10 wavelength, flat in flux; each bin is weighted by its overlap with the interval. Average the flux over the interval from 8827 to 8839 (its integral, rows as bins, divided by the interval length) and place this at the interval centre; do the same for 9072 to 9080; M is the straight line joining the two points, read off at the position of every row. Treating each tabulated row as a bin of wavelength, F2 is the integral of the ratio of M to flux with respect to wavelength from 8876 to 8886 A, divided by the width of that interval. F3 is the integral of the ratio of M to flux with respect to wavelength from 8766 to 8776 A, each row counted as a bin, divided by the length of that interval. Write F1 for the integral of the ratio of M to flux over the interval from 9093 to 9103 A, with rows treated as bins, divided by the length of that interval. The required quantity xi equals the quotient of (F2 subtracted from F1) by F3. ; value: 0.020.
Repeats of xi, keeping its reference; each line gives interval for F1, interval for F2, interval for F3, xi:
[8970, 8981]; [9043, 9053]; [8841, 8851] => -0.009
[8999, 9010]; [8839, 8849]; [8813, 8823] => -0.003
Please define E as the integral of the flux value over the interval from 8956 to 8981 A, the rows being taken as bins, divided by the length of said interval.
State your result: 234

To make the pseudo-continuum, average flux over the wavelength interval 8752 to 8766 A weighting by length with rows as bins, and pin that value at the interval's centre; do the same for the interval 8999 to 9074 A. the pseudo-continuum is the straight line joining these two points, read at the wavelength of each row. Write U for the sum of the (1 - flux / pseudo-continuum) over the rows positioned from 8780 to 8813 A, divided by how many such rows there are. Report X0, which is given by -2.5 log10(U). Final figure 3.9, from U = 0.027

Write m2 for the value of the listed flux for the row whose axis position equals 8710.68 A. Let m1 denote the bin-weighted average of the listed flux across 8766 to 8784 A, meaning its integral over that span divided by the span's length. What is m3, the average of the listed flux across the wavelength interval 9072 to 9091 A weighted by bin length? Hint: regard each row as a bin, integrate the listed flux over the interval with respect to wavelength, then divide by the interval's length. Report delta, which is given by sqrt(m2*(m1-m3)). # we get 55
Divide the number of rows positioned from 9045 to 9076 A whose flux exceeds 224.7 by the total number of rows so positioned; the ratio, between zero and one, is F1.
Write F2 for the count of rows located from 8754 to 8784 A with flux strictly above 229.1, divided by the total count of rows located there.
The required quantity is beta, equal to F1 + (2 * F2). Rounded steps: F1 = 0.9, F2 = 0.87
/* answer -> 2.6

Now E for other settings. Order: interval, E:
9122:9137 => 223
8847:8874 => 222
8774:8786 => 237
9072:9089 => 226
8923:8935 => 230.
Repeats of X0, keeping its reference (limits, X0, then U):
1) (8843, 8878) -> 3.2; 0.050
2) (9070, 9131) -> 3.7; 0.034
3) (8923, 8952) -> 4.4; 0.018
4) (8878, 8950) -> 4.2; 0.021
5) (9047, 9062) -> 5.7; 0.005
